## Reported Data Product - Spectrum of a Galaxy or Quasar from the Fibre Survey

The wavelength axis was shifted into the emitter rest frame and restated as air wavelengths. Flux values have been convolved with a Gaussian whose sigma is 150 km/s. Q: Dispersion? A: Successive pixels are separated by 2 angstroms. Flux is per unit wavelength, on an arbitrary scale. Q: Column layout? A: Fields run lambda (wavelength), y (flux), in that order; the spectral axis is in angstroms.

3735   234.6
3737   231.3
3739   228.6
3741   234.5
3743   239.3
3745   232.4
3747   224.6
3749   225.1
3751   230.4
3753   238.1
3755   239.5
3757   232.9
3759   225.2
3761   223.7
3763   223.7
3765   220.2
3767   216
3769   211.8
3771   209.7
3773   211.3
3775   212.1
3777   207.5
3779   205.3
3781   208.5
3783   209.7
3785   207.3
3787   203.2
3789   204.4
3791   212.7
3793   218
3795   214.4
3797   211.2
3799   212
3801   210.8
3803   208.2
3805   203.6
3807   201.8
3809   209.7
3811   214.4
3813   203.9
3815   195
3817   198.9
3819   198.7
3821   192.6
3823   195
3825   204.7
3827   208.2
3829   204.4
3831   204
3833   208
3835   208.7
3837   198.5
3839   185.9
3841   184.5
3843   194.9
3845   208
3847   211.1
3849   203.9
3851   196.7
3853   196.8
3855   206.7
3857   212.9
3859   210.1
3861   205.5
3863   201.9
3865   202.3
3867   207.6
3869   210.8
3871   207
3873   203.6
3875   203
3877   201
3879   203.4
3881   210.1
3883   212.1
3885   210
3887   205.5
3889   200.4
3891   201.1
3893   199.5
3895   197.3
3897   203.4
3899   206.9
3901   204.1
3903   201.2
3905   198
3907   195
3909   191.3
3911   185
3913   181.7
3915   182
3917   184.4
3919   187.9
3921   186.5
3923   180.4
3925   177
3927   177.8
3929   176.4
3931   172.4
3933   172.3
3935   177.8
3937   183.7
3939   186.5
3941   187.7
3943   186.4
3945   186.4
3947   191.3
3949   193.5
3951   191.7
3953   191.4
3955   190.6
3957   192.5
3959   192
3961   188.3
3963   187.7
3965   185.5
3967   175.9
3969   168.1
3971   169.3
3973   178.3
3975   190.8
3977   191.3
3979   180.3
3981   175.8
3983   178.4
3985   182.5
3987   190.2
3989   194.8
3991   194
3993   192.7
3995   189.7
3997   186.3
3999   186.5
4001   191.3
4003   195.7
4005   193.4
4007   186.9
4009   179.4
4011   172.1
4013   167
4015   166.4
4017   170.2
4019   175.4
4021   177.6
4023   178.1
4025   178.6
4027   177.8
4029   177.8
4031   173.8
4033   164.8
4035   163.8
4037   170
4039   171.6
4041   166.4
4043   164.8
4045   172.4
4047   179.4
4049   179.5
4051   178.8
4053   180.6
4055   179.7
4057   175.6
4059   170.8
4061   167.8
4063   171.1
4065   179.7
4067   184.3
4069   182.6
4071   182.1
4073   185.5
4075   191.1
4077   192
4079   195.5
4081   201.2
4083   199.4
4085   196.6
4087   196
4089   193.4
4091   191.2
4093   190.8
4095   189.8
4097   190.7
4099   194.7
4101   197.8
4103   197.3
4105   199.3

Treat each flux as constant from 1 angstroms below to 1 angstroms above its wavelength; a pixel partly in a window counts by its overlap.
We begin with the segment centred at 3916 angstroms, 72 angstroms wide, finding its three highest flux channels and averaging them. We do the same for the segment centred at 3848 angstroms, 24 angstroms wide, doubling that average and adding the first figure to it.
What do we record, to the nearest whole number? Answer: 633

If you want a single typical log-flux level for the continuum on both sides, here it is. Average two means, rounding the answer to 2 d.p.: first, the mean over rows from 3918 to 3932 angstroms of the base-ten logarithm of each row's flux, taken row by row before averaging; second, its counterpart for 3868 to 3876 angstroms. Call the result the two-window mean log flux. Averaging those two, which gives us 2.28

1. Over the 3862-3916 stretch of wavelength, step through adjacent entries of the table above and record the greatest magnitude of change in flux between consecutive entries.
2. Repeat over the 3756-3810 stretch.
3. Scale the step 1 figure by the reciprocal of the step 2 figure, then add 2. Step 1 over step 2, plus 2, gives 2.8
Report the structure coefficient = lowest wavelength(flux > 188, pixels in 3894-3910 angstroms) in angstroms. 3895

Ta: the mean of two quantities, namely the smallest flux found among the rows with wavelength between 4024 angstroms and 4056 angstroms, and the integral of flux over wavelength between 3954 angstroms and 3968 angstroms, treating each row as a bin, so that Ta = 1394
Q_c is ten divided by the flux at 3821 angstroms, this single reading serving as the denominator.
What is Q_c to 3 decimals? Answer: 0.052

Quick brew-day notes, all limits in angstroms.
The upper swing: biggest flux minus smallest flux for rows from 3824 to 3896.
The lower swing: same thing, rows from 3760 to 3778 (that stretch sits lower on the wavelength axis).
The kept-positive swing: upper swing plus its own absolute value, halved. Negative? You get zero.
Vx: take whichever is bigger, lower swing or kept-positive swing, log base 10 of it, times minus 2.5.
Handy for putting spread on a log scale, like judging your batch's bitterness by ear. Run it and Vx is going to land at -3.6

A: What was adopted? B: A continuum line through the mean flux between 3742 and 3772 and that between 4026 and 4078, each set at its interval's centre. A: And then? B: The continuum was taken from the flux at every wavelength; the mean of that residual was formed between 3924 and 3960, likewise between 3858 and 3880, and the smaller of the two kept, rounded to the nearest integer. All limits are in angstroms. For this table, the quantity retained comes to -10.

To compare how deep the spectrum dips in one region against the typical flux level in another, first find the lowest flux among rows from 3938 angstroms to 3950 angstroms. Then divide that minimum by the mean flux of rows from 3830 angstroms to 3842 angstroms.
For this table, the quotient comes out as 0.94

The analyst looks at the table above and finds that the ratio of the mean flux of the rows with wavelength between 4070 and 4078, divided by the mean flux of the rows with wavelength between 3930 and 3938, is 1.06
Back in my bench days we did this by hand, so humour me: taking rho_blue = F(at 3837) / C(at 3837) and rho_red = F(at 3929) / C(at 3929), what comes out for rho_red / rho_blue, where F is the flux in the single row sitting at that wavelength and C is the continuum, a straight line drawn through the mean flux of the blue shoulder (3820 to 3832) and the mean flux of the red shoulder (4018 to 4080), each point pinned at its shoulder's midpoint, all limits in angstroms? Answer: 0.936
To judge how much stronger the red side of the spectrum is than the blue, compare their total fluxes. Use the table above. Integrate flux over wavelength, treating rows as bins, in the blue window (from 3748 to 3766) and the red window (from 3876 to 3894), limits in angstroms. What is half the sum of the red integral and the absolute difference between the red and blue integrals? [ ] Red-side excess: 2059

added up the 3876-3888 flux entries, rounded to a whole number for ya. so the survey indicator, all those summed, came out 1242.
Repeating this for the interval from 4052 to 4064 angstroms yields 1046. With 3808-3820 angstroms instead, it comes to 1221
